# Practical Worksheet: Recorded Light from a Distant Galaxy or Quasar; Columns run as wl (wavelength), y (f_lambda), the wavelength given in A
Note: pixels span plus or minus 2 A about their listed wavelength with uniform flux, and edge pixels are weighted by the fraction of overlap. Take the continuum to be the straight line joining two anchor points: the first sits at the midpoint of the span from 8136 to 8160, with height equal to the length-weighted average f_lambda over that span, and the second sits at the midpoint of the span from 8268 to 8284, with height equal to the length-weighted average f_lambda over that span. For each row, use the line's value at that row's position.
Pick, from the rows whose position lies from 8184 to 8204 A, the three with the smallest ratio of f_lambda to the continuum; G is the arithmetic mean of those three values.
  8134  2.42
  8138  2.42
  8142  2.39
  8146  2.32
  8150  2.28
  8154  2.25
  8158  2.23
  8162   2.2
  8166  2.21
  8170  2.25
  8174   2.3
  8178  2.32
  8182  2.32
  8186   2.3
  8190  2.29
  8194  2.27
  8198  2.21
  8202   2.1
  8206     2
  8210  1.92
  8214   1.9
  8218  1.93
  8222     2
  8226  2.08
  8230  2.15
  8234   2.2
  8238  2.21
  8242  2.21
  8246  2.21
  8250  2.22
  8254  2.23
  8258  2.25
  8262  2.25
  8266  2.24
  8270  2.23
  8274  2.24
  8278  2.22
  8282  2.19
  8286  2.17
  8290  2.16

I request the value 0.96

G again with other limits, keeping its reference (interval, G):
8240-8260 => 0.99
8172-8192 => 1.00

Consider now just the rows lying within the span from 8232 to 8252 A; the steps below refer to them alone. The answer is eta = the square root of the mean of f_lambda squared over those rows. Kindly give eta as 2.21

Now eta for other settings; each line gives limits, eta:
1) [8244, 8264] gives 2.23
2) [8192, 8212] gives 2.10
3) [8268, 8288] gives 2.21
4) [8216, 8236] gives 2.07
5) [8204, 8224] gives 1.95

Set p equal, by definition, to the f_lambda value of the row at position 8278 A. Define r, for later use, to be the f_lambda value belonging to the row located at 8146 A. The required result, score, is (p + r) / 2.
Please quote 2.27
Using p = 2.22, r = 2.32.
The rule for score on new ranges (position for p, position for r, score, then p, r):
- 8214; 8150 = 2.09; 1.9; 2.28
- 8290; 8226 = 2.12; 2.16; 2.08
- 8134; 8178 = 2.37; 2.42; 2.32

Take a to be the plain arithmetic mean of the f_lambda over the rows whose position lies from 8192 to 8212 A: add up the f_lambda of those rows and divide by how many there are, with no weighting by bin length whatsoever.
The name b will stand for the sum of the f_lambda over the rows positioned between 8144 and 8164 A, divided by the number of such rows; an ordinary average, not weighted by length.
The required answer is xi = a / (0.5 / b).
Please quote 9.5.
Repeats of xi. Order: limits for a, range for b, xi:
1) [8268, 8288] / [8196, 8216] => 9.0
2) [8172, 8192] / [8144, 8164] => 10.4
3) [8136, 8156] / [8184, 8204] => 10.4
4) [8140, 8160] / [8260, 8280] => 10.3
